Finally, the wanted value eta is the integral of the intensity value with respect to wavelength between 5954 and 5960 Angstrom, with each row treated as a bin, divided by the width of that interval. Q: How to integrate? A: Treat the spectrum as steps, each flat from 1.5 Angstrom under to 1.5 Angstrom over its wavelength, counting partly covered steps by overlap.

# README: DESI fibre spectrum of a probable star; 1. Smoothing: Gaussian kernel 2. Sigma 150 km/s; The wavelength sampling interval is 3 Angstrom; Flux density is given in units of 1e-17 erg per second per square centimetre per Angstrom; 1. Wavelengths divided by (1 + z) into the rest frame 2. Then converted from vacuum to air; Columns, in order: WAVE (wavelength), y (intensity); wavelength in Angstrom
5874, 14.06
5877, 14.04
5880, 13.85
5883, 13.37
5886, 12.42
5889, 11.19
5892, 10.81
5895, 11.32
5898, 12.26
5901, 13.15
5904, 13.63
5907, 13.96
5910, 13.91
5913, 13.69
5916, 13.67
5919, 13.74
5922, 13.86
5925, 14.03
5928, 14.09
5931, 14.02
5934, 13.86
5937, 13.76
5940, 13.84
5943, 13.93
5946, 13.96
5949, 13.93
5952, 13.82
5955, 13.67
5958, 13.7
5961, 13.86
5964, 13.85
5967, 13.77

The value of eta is 13.7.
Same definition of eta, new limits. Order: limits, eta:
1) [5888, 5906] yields 12.1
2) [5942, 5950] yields 13.9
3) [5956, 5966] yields 13.8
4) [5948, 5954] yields 13.9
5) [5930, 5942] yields 13.9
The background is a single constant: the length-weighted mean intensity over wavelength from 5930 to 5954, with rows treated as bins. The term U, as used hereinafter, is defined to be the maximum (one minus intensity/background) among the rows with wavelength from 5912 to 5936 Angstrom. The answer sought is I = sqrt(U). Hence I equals 0.12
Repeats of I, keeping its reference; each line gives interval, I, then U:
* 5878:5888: 0.32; 0.11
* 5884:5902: 0.47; 0.22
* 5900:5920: 0.23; 0.05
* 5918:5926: 0.10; 0.01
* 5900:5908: 0.23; 0.05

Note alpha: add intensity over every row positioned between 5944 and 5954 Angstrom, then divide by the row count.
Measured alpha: 13.9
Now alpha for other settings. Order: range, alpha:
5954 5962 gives 13.7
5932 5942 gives 13.8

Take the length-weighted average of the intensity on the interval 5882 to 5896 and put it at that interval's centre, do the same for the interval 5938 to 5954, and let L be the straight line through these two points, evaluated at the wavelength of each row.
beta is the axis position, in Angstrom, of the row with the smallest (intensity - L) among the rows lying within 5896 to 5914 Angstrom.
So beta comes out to 5898 Angstrom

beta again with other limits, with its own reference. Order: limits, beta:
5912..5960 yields 5958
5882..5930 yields 5892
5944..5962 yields 5958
